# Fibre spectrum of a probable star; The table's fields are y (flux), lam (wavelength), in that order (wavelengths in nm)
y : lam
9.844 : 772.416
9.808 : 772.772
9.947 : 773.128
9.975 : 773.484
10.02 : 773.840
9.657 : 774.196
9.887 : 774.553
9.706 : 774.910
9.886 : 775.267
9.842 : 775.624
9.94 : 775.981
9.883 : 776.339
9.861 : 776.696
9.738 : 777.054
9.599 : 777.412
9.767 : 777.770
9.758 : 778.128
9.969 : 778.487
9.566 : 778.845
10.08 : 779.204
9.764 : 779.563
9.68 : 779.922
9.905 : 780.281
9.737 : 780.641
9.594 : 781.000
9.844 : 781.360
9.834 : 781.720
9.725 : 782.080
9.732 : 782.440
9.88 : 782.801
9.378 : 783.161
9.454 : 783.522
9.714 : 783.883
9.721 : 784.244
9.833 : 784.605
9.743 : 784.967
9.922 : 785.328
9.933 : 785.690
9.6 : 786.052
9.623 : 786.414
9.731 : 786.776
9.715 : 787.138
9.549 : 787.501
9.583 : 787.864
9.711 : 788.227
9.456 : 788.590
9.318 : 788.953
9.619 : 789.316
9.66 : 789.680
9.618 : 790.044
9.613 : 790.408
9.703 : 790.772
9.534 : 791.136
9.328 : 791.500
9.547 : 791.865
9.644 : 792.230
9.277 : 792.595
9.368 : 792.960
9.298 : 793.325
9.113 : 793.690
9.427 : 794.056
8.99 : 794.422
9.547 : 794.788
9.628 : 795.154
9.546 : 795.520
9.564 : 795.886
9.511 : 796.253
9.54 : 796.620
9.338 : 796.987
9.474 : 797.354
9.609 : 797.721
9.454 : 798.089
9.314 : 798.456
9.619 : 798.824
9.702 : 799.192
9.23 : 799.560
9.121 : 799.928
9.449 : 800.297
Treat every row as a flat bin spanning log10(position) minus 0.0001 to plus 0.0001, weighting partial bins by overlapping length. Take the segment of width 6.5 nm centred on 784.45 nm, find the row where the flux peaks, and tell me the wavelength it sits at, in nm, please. 785.690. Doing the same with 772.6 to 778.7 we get 773.840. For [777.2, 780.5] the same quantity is 779.204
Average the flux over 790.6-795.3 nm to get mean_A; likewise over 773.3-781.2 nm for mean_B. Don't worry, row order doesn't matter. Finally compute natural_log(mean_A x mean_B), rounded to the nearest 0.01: 4.53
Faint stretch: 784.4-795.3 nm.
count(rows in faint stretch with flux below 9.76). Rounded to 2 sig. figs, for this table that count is 27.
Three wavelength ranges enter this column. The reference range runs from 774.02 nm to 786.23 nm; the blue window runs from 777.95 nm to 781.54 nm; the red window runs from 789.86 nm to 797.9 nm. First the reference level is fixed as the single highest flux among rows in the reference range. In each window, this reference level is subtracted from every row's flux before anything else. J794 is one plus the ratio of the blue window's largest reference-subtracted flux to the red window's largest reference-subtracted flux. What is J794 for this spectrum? 1.00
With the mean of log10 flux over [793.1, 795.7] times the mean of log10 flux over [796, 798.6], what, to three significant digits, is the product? 0.948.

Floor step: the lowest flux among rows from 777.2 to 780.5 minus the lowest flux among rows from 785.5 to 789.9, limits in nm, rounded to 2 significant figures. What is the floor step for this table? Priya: 0.25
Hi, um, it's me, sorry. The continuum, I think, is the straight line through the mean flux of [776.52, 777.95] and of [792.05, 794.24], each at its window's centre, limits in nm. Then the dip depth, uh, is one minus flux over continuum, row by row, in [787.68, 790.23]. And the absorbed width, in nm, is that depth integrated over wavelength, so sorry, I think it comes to -0.030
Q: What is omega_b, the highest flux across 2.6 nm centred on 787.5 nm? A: 9.731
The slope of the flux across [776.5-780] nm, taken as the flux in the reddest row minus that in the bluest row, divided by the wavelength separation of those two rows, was -0.06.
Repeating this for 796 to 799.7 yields -0.08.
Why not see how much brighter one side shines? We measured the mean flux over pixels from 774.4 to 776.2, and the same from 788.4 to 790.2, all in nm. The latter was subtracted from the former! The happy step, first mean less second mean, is 0.32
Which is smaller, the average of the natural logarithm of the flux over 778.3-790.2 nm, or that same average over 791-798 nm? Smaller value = 2.24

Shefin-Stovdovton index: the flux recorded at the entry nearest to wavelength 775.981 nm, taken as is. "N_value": 9.94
